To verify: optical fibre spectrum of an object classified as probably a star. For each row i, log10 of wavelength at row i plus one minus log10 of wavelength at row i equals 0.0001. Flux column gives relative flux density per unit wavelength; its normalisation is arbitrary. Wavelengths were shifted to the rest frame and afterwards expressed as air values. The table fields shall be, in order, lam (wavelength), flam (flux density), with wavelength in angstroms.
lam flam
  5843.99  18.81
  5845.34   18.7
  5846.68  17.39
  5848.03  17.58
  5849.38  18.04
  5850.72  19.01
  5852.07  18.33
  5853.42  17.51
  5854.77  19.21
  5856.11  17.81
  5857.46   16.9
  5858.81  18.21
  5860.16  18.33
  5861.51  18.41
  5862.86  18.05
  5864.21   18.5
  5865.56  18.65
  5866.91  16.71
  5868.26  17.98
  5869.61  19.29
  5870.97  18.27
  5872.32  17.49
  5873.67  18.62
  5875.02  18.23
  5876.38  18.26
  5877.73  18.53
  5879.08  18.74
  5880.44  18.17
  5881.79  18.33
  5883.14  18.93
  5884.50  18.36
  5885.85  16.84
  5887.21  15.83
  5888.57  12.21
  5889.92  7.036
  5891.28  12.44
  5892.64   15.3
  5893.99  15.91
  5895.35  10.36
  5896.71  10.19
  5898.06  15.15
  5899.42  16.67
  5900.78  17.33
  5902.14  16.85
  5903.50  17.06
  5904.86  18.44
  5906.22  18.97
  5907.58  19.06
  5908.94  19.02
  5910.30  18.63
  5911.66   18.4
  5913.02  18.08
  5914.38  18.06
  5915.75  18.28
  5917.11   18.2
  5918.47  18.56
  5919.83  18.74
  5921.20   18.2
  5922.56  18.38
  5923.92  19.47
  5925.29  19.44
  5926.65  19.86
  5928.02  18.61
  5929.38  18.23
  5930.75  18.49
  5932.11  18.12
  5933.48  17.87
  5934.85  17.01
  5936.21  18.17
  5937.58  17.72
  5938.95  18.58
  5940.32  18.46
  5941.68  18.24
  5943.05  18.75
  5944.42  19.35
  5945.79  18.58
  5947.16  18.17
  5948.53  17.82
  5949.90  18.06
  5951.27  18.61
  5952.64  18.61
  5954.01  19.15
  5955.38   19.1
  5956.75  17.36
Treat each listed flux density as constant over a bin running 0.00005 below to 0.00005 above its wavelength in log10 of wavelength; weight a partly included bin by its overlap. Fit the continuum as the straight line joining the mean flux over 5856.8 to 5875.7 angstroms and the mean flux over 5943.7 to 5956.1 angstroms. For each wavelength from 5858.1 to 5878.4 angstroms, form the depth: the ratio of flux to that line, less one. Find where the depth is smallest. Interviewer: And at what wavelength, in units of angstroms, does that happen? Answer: 5866.91 angstroms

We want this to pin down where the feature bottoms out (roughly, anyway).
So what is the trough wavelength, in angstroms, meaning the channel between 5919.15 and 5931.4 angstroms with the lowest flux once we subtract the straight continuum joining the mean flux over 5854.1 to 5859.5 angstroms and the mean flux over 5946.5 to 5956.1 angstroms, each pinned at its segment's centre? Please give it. 5929.38 angstroms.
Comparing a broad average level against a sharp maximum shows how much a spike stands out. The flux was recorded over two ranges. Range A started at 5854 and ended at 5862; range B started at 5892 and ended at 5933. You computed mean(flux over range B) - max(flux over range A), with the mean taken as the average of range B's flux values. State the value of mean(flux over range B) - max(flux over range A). -1.7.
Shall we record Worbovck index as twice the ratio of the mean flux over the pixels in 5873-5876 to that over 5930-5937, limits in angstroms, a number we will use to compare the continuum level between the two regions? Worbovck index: 2.05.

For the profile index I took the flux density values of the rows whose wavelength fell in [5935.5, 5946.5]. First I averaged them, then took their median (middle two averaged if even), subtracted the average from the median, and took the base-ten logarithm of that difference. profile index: -1.4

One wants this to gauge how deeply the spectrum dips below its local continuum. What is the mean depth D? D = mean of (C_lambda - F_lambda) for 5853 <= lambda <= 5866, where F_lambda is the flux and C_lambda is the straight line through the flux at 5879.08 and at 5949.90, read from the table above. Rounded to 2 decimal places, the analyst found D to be 0.77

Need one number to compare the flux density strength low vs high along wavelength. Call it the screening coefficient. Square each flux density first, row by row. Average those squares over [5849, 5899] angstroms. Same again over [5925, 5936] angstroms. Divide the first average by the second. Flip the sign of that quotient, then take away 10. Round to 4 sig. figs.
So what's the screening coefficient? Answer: -10.86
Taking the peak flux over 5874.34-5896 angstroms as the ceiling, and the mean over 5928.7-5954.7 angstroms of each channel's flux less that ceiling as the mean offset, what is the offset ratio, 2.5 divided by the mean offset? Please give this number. -4.1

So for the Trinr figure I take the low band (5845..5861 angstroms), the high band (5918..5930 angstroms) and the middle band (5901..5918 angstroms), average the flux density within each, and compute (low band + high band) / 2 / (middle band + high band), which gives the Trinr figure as 0.50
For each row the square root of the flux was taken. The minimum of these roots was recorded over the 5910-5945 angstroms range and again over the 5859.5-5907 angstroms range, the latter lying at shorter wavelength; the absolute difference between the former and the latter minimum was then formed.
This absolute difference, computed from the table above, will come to 1.47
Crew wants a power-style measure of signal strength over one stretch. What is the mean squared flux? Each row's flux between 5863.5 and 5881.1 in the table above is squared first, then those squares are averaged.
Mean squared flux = 334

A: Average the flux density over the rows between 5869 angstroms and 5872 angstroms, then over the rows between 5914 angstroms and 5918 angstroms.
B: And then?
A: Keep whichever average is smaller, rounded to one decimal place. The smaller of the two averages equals 18.2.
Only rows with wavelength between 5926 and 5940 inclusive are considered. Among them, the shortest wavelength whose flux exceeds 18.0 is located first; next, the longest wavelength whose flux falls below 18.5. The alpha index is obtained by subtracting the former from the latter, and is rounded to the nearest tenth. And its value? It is 10.9 angstroms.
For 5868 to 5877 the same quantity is 6.8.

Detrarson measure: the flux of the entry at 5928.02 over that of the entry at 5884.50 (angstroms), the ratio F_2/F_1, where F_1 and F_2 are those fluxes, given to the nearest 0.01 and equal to 1.01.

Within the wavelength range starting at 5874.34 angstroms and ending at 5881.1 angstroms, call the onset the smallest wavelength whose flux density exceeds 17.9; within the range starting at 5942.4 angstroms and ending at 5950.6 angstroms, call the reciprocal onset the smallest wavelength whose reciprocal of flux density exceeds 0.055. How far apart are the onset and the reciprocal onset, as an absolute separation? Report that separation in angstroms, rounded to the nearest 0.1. 72.1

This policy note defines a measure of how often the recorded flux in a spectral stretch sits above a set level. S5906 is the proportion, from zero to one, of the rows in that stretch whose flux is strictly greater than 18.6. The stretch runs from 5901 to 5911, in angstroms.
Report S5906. 0.6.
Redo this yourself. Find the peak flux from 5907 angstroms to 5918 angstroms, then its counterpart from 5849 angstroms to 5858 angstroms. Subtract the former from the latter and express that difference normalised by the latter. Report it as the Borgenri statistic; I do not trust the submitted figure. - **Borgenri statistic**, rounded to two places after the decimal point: 0.01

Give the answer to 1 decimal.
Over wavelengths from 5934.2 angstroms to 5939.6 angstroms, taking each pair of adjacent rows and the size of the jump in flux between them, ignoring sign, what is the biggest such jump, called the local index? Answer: 1.2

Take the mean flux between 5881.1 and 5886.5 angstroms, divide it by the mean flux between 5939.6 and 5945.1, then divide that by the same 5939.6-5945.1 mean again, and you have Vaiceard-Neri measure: 0.052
